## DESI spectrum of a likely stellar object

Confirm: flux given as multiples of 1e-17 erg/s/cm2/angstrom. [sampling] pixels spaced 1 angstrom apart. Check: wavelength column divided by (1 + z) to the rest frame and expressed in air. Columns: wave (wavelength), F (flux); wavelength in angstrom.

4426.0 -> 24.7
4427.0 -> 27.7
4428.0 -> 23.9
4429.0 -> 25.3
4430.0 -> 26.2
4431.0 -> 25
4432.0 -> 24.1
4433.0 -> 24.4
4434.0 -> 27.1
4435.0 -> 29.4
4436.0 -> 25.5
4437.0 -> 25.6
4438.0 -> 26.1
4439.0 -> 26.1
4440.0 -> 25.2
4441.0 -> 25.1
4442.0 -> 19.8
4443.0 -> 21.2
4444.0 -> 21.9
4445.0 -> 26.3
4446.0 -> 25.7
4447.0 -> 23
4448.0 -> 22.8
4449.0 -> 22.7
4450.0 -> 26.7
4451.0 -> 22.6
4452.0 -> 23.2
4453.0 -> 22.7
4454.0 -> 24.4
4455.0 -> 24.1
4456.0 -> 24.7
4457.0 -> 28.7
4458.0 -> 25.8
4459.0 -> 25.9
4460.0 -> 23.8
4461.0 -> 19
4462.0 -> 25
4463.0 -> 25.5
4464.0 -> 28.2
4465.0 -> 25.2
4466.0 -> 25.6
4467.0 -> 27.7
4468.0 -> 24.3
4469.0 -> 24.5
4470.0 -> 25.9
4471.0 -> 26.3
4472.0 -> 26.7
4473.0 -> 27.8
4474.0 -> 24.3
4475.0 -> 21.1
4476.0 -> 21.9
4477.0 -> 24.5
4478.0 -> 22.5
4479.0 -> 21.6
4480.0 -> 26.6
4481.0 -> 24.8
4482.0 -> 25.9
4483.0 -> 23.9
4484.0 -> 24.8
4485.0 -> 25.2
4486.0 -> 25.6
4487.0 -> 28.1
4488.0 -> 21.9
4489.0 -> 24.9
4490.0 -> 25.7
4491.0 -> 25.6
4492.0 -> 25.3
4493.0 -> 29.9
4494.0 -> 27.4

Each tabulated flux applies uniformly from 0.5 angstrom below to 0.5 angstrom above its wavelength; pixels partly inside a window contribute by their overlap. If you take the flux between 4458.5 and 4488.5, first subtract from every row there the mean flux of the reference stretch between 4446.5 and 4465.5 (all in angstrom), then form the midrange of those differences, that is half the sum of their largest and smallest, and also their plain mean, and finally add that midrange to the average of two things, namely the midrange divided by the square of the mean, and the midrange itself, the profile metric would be -4.0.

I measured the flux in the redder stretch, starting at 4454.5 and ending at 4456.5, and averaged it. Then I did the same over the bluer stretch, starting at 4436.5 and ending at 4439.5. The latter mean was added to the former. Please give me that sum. 50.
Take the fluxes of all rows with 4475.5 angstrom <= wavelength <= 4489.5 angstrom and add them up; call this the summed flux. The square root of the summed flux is 18.5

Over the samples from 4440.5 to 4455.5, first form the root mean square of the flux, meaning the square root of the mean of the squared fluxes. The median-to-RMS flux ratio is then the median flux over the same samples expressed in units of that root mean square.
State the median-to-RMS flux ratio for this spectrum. 0.98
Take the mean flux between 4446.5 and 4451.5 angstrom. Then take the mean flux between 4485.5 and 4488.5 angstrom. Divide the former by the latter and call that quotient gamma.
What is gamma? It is 0.93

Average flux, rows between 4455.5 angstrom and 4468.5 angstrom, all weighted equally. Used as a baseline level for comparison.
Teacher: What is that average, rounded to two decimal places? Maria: 25.34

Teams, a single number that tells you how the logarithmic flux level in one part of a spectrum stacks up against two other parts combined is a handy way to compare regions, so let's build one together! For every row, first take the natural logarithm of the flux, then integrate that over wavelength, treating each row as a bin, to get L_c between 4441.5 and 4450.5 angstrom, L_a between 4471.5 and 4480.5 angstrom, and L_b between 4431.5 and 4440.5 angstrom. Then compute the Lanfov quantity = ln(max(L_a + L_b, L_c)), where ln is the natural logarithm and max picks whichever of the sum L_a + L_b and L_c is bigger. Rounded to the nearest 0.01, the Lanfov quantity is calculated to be 4.06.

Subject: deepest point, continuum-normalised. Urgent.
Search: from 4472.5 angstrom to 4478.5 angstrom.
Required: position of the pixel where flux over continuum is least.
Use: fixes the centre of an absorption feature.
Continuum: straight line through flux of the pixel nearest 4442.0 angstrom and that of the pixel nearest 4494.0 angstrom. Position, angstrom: 4475.0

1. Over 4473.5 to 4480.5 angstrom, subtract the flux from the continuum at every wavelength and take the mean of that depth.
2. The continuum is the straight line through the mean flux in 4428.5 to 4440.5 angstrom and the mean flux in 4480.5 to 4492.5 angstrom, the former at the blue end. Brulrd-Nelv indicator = 2.1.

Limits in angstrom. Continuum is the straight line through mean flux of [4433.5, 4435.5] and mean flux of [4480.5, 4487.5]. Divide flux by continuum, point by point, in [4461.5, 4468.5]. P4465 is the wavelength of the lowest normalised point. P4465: 4468.0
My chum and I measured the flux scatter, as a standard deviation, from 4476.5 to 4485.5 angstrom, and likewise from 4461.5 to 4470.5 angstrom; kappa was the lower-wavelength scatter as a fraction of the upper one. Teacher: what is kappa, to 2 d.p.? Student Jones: 0.85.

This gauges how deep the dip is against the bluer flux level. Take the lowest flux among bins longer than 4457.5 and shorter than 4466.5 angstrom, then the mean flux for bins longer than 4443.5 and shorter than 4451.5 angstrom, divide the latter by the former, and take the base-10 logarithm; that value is 0.101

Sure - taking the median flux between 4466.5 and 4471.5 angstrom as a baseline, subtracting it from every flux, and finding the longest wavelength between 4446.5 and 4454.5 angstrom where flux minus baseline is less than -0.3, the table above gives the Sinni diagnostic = 4454.0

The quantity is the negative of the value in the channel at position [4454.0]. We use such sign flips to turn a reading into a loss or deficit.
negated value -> -24.4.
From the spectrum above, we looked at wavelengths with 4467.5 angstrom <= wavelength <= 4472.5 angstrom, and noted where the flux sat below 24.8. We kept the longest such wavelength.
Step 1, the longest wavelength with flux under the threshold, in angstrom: 4469.0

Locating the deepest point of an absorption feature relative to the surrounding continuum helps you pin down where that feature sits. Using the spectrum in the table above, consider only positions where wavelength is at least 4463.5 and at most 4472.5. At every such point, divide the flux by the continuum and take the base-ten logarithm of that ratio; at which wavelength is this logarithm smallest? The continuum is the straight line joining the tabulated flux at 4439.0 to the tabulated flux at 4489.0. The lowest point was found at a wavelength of 4468.0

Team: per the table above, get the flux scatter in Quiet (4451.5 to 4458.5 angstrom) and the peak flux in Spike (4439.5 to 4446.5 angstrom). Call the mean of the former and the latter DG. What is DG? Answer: 14.1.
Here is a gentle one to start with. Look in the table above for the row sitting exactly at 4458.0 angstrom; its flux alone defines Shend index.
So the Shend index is 25.8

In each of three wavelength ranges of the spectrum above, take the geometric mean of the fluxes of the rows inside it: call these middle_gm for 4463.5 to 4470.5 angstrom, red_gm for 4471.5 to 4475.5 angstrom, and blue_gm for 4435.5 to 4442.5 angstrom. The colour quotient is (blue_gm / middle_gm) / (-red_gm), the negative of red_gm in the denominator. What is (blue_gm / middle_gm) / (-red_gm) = -0.0384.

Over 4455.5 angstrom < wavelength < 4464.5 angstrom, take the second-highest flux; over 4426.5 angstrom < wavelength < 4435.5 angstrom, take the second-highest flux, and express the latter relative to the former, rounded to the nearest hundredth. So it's 0.98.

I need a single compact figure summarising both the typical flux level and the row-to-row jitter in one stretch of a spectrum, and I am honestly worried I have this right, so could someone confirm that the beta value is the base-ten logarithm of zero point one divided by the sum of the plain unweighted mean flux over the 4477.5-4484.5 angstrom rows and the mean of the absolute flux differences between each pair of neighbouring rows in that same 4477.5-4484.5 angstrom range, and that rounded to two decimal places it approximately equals -2.42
